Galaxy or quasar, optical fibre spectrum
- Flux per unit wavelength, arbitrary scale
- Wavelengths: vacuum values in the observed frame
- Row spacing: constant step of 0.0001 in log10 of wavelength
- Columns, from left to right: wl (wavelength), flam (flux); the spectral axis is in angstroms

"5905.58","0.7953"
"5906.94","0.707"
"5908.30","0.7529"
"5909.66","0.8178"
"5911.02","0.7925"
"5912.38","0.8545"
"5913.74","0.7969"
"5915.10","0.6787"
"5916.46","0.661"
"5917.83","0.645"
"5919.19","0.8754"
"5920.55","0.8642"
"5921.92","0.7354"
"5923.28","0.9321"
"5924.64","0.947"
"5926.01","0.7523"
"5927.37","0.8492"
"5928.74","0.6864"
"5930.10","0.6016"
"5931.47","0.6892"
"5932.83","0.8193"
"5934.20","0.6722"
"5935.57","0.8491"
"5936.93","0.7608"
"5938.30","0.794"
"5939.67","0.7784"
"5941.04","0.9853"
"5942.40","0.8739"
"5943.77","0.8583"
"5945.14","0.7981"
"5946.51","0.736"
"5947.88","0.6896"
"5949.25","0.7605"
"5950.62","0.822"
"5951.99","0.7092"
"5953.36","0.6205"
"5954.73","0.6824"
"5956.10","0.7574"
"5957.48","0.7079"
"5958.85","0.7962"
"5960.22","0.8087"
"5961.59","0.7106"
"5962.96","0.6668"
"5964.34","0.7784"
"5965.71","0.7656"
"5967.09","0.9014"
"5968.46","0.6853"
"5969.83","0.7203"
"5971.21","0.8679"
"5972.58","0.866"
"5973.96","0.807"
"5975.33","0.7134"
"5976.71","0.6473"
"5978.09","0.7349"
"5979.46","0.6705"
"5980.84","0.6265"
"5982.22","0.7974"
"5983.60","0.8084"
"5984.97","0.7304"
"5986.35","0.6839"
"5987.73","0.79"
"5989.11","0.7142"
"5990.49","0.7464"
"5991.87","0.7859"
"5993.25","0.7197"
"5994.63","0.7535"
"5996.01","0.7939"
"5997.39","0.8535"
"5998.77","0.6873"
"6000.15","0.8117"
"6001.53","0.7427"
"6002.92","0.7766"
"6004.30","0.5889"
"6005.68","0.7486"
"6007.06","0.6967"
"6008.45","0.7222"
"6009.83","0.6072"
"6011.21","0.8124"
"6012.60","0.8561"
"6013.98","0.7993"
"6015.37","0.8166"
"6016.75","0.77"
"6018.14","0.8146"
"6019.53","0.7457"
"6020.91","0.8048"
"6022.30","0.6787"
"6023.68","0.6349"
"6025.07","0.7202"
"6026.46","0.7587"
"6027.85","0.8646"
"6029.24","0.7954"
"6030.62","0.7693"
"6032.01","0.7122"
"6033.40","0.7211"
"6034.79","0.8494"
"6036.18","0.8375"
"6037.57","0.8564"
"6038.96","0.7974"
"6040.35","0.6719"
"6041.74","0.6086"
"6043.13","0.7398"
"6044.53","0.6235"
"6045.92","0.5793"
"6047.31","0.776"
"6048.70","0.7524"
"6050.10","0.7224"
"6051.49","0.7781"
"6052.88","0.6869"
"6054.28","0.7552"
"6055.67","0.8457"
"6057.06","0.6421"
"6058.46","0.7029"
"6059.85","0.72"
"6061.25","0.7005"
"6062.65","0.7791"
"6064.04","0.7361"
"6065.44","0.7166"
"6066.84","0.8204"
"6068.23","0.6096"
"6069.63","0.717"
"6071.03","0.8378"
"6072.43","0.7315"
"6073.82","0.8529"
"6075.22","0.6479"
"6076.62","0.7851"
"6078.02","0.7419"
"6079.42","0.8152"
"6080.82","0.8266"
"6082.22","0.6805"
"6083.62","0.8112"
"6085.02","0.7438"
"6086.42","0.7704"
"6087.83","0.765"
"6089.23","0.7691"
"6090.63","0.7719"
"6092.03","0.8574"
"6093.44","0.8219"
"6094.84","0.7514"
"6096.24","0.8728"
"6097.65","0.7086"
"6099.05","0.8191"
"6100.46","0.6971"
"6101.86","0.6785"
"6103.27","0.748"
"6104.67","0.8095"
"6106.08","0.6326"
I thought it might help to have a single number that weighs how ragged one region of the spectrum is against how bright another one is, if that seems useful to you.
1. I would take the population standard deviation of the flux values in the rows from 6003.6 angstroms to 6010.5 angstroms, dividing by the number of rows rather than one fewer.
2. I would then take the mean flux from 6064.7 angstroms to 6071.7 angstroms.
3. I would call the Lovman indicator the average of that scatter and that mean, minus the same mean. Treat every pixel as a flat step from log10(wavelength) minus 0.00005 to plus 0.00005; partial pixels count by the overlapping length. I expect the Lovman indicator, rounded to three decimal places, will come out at -0.338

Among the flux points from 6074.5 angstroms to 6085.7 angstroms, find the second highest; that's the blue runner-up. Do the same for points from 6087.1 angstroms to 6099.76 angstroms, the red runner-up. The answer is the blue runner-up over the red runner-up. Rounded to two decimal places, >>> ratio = 0.95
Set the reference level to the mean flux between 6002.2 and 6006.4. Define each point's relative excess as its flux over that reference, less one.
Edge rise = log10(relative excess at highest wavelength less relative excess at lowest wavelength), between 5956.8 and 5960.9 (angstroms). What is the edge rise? -0.84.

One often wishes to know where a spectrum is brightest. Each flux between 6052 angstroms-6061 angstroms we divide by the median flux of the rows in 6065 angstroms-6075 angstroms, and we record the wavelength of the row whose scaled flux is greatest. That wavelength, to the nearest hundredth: 6055.67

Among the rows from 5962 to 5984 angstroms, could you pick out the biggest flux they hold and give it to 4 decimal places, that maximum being 0.9014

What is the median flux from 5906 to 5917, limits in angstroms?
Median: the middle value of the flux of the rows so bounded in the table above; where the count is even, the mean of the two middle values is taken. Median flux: 0.77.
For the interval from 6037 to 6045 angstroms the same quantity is 0.71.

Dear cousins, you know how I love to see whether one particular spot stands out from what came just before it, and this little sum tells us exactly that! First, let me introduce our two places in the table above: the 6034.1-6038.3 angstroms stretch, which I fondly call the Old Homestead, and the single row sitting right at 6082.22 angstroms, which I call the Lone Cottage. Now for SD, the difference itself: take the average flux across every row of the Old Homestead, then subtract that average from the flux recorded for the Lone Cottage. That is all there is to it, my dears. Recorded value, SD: -0.17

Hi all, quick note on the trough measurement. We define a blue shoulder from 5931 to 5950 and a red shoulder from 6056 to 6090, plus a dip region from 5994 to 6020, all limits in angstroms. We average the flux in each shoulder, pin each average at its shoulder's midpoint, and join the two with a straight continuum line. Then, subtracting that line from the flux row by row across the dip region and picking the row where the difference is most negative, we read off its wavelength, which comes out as 6004.30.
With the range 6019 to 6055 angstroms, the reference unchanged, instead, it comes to 6045.92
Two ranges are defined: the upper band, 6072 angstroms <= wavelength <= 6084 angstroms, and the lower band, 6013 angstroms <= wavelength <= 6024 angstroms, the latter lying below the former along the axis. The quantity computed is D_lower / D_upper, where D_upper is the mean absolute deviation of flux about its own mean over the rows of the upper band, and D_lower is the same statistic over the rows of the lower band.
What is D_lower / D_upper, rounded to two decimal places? 0.92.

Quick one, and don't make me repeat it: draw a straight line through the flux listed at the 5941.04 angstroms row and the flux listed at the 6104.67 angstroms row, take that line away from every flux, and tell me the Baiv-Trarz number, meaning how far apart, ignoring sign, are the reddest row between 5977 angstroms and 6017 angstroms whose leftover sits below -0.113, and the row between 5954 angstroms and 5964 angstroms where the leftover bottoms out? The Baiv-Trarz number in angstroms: 53.8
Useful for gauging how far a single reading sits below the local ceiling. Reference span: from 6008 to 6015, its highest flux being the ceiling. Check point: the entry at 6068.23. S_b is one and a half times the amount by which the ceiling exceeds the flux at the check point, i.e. 0.37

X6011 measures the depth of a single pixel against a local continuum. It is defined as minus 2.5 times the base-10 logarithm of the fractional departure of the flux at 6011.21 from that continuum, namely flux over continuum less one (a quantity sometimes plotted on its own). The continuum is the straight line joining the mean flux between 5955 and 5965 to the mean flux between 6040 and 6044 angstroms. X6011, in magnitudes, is 2.0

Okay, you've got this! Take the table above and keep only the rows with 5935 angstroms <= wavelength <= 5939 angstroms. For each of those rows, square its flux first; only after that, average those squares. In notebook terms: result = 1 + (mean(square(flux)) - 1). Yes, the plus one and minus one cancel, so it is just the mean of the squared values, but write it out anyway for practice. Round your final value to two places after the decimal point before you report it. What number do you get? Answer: 0.64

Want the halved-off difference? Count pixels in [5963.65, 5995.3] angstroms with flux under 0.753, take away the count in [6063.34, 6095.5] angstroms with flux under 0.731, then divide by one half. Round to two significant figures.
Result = 14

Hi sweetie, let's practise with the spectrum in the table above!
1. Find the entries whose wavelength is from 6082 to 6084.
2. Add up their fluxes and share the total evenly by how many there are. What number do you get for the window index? 0.75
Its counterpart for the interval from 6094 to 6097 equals 0.81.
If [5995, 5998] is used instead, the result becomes 0.82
